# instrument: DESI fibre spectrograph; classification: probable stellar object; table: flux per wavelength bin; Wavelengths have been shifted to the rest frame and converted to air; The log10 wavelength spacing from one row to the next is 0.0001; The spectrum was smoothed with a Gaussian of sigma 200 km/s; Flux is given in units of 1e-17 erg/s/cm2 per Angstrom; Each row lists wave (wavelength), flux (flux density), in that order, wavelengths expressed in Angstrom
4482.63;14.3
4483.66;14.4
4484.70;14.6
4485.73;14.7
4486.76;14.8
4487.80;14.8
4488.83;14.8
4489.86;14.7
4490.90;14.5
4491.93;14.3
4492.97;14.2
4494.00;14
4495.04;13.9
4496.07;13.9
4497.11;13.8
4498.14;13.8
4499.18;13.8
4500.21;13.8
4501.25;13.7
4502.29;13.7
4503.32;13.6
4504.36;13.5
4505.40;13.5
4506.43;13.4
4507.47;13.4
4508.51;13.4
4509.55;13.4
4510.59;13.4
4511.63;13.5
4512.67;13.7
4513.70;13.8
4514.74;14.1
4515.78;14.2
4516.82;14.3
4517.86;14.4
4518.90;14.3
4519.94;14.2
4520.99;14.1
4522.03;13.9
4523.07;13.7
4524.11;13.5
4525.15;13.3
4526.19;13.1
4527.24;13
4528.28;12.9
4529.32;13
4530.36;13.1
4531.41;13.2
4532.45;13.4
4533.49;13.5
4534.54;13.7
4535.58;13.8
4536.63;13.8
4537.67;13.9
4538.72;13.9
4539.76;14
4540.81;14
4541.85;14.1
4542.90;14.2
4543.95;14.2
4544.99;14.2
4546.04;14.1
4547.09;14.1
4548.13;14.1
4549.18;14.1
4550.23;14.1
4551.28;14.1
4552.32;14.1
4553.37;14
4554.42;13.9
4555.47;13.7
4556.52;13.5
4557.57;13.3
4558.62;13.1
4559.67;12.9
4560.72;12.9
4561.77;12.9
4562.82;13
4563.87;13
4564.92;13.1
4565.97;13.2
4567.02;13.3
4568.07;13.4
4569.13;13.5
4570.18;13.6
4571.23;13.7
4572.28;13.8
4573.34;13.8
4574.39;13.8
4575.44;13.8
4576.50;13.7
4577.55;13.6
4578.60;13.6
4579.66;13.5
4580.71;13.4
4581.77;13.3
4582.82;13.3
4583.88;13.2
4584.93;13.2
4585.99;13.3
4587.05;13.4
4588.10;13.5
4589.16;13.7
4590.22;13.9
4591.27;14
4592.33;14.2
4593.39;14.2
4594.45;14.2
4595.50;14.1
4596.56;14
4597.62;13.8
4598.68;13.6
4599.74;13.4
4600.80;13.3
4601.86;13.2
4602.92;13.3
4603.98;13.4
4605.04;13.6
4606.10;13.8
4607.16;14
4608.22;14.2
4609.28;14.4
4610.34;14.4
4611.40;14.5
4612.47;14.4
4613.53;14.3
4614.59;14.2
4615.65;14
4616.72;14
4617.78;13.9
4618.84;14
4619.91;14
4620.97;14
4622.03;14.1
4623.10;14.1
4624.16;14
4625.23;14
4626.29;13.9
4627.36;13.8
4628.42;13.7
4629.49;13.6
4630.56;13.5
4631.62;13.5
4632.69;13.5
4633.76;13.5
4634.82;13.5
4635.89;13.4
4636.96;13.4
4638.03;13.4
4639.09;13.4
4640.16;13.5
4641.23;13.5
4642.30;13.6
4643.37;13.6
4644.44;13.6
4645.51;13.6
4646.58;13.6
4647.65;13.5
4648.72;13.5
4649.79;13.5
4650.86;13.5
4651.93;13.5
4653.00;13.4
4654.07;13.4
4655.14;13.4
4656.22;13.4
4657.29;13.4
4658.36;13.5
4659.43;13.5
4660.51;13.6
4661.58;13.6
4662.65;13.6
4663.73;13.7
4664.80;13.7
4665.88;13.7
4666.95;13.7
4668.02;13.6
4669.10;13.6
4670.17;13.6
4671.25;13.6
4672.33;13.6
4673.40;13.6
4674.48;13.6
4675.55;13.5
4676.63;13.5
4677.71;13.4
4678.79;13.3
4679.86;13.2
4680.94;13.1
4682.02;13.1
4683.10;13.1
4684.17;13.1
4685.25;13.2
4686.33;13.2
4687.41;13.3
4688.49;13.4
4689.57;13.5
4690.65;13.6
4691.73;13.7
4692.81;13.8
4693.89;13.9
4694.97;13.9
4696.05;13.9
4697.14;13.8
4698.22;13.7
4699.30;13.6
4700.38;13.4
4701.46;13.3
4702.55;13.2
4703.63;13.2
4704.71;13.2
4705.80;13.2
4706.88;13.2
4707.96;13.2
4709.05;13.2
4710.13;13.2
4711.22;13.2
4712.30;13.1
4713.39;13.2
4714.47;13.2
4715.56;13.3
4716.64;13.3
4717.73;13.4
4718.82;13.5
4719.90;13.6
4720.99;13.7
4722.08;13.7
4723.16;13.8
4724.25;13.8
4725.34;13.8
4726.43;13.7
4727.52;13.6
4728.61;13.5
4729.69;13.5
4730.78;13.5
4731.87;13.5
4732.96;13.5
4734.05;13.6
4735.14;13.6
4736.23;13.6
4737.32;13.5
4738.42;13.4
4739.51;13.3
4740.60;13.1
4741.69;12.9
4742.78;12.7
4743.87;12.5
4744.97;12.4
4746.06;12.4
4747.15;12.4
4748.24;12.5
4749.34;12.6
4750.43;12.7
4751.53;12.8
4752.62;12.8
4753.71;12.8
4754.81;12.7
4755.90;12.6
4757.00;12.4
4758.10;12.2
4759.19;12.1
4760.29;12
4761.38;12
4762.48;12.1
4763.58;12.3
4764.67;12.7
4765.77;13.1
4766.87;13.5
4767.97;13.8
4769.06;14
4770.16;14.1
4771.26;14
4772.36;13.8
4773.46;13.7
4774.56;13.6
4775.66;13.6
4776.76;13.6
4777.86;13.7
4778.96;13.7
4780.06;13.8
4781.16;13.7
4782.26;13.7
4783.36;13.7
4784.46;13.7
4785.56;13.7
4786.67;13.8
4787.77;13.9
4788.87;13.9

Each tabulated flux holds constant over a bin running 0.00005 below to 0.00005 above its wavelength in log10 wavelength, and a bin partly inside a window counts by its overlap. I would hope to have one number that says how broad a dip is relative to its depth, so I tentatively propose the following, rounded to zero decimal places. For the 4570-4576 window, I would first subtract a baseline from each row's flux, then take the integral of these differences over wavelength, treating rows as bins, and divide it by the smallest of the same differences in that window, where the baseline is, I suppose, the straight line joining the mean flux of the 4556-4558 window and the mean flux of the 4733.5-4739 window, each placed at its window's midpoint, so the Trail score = 11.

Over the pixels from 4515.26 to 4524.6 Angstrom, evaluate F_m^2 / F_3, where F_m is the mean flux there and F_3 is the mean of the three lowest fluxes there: 14.4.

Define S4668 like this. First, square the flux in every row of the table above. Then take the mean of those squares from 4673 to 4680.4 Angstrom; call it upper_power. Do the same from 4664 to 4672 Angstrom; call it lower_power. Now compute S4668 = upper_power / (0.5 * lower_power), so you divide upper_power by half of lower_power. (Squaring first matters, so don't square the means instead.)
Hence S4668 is 1.94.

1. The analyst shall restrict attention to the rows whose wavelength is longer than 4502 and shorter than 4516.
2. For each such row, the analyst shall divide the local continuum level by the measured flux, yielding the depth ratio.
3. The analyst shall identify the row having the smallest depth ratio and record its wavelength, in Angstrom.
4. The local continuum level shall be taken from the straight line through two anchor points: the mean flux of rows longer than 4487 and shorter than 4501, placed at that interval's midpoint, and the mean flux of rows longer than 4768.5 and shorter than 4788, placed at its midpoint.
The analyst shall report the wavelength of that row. 4515.78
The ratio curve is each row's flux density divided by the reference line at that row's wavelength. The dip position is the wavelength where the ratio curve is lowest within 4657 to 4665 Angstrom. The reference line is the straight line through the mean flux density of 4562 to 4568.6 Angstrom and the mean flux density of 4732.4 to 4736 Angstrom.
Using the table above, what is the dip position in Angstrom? 4657.29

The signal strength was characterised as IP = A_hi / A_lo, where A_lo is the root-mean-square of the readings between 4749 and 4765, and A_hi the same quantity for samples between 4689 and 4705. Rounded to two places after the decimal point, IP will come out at 1.09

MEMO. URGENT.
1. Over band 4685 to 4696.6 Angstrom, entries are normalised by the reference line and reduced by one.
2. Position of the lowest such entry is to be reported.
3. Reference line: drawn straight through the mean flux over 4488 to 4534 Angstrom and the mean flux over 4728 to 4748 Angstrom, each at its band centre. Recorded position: 4685.25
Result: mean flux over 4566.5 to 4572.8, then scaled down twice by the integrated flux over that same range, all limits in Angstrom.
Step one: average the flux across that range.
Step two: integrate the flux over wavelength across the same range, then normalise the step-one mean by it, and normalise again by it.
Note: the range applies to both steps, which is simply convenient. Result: 0.002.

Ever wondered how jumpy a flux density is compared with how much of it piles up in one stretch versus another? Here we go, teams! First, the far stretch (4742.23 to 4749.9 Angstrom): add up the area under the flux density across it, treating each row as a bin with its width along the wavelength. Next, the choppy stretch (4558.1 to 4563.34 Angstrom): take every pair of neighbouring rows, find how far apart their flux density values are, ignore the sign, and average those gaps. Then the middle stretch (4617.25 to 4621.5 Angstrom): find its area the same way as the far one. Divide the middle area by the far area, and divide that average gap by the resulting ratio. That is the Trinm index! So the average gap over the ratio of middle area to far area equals 0.12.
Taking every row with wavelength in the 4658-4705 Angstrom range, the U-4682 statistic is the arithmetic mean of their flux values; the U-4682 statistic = 13.5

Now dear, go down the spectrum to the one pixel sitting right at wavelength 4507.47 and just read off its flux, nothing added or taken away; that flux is 13.4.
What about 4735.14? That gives 13.6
